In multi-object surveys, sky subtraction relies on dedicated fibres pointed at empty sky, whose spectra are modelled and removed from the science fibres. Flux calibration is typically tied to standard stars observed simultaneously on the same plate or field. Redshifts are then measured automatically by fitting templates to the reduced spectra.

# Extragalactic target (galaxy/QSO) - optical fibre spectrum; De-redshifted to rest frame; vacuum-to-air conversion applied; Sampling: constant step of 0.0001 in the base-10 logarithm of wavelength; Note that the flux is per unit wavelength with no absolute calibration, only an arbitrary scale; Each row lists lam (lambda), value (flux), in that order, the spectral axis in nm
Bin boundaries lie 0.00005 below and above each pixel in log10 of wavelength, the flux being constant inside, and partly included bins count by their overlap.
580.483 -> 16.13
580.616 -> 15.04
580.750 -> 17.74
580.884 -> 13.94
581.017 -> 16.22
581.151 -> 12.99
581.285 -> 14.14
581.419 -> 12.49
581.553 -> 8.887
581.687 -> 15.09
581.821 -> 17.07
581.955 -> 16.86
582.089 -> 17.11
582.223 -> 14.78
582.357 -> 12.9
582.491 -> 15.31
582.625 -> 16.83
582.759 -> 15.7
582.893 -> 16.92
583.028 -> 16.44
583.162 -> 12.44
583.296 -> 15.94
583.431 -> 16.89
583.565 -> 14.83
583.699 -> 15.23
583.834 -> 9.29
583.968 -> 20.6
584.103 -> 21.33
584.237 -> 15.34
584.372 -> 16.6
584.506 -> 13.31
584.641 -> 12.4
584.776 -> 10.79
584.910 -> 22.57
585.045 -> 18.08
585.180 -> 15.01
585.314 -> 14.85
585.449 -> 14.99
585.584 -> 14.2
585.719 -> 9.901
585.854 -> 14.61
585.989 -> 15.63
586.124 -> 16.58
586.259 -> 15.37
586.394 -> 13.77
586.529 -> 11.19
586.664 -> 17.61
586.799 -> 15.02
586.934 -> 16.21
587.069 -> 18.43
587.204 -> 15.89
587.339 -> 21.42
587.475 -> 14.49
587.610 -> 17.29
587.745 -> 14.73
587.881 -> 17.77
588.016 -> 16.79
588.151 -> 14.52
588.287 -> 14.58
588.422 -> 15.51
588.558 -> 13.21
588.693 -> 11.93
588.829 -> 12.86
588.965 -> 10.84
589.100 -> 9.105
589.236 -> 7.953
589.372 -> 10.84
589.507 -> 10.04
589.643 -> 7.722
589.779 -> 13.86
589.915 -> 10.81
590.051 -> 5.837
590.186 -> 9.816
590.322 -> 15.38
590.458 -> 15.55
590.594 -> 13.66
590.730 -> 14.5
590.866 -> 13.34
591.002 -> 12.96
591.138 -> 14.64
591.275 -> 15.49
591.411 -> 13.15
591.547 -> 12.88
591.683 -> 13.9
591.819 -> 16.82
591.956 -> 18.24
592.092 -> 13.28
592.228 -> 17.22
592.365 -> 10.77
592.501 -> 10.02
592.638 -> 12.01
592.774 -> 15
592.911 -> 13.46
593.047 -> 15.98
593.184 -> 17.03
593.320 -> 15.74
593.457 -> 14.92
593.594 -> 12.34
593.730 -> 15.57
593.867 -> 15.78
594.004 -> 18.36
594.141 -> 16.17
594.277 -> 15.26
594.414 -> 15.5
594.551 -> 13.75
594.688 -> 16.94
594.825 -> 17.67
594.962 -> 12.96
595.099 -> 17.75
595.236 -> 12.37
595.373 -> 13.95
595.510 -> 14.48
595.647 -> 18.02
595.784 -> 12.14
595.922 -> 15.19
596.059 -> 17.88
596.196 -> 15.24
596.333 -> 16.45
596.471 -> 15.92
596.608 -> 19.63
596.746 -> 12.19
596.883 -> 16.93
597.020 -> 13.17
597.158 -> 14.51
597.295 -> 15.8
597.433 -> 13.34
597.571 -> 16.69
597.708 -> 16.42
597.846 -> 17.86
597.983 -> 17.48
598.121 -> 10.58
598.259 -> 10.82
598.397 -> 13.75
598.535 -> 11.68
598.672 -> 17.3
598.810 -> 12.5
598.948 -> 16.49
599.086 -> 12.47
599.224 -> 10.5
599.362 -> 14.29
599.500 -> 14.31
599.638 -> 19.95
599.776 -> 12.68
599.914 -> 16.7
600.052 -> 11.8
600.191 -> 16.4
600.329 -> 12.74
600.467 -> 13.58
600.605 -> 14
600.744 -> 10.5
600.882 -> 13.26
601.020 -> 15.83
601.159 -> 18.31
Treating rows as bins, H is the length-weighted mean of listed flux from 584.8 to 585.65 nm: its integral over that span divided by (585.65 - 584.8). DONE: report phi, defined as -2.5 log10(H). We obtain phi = -3.03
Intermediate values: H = 16.3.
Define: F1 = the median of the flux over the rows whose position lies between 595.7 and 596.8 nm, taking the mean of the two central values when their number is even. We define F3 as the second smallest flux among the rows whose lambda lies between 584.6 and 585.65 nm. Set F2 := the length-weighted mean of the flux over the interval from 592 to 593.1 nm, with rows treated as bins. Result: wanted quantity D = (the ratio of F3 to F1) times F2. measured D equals 10.8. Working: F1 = 15.6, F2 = 13.5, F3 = 12.4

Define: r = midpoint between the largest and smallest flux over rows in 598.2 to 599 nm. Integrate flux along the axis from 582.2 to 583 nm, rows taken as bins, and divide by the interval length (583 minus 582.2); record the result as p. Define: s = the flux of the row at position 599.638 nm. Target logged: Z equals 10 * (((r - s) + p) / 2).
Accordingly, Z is 48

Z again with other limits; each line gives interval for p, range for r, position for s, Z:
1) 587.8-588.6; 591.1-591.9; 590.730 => 79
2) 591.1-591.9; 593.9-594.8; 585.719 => 103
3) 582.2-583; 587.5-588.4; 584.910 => 45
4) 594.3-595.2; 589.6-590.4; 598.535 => 73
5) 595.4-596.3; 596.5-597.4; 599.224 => 104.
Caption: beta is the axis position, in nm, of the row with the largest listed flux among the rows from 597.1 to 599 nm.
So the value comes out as 597.846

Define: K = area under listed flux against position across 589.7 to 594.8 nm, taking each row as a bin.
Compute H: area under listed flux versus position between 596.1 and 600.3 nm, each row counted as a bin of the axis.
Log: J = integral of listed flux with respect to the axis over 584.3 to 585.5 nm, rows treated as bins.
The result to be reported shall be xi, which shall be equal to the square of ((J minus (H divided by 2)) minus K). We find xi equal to 7253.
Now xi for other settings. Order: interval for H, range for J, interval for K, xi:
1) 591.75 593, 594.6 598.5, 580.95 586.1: 760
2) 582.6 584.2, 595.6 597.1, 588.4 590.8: 291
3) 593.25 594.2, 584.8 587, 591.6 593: 42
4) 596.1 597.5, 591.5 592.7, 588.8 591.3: 551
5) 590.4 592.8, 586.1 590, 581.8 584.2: 0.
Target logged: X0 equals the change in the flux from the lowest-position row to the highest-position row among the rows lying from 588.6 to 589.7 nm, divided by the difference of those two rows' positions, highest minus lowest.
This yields -4.4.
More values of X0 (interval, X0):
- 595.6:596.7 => 1.7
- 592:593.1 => 2.8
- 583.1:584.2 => 9.4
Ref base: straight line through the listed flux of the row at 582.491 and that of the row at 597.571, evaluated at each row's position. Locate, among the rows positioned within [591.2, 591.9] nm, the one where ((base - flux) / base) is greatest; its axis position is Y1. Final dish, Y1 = 591.547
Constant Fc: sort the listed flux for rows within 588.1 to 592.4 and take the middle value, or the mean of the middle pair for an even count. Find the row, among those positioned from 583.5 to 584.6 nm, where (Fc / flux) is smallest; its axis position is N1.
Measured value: 584.103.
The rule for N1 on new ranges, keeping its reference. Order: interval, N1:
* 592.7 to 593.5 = 593.184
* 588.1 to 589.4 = 588.422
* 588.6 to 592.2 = 591.956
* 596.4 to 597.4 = 596.608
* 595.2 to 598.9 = 596.608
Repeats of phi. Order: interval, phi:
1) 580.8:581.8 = -2.84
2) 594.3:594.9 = -3.00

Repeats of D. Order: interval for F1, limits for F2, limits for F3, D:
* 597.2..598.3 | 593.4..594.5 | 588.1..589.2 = 10.4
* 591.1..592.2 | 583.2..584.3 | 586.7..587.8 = 16.6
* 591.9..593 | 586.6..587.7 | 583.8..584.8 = 13.7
